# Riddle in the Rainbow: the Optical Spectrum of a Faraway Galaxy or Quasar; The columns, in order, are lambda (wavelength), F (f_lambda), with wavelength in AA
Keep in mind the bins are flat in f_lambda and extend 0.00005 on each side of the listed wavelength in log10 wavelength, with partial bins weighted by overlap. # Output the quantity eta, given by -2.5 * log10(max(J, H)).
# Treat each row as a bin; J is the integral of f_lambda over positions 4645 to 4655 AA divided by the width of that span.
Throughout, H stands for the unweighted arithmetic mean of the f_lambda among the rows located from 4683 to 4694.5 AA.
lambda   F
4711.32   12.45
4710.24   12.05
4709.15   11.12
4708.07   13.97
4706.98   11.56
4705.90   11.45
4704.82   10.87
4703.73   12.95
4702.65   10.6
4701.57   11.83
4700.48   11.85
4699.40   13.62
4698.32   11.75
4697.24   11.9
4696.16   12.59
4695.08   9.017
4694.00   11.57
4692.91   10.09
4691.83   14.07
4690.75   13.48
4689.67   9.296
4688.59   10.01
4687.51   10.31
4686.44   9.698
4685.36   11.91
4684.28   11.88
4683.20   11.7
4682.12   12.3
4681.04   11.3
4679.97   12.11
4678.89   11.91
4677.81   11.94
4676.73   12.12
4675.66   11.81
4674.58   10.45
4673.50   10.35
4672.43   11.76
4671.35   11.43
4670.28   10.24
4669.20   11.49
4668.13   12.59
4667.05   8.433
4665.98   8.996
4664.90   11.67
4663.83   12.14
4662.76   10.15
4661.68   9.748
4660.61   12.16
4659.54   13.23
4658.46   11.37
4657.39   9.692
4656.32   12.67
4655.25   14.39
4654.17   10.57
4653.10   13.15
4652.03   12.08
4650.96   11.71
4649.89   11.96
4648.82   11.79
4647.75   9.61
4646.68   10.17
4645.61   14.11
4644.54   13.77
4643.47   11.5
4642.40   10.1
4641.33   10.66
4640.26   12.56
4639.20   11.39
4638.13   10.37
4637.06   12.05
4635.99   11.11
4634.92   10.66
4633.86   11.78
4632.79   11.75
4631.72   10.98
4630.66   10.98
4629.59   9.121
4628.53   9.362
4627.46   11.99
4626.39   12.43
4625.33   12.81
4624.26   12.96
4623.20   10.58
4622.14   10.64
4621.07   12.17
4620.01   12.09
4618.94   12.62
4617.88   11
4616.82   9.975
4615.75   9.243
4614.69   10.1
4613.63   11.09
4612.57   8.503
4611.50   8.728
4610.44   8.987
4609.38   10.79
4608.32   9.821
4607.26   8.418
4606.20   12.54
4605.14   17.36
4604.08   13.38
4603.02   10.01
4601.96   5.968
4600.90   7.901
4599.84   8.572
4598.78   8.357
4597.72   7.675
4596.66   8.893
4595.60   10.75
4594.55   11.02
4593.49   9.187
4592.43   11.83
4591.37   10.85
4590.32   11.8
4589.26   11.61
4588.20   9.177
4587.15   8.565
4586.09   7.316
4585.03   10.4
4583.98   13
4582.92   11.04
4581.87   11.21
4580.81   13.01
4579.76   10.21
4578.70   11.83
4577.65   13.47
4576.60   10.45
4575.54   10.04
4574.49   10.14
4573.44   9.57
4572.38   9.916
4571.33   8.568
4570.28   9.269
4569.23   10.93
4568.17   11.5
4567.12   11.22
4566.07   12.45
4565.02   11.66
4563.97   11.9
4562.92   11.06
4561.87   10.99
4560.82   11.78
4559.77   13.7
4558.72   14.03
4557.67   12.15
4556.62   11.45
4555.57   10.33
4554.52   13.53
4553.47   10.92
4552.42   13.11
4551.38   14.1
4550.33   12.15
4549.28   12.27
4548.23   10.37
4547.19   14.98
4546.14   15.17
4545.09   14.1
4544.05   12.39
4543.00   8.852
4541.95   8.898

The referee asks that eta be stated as -2.68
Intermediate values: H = 11.3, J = 11.8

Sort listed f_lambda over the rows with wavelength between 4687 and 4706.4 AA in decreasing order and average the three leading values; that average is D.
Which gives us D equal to 13.7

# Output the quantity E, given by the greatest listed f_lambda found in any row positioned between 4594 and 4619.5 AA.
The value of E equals 17.36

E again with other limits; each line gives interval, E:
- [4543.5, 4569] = 15.17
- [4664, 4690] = 12.59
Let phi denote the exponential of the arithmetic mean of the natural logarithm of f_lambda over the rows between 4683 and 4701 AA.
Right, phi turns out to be 11.4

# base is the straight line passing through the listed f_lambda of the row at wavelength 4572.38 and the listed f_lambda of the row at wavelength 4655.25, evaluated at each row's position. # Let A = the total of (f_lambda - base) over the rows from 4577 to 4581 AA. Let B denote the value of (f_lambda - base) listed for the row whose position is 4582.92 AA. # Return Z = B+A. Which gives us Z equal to 8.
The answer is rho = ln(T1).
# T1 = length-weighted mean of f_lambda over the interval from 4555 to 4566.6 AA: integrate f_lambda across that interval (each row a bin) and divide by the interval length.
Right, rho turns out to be 2.48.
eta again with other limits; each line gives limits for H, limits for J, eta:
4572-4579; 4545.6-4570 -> -2.72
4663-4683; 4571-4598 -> -2.63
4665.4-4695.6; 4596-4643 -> -2.62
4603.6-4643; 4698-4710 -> -2.69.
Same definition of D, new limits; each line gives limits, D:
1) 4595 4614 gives 14.4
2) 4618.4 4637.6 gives 12.8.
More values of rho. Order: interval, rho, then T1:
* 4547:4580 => 2.45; 11.5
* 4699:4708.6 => 2.49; 12.0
